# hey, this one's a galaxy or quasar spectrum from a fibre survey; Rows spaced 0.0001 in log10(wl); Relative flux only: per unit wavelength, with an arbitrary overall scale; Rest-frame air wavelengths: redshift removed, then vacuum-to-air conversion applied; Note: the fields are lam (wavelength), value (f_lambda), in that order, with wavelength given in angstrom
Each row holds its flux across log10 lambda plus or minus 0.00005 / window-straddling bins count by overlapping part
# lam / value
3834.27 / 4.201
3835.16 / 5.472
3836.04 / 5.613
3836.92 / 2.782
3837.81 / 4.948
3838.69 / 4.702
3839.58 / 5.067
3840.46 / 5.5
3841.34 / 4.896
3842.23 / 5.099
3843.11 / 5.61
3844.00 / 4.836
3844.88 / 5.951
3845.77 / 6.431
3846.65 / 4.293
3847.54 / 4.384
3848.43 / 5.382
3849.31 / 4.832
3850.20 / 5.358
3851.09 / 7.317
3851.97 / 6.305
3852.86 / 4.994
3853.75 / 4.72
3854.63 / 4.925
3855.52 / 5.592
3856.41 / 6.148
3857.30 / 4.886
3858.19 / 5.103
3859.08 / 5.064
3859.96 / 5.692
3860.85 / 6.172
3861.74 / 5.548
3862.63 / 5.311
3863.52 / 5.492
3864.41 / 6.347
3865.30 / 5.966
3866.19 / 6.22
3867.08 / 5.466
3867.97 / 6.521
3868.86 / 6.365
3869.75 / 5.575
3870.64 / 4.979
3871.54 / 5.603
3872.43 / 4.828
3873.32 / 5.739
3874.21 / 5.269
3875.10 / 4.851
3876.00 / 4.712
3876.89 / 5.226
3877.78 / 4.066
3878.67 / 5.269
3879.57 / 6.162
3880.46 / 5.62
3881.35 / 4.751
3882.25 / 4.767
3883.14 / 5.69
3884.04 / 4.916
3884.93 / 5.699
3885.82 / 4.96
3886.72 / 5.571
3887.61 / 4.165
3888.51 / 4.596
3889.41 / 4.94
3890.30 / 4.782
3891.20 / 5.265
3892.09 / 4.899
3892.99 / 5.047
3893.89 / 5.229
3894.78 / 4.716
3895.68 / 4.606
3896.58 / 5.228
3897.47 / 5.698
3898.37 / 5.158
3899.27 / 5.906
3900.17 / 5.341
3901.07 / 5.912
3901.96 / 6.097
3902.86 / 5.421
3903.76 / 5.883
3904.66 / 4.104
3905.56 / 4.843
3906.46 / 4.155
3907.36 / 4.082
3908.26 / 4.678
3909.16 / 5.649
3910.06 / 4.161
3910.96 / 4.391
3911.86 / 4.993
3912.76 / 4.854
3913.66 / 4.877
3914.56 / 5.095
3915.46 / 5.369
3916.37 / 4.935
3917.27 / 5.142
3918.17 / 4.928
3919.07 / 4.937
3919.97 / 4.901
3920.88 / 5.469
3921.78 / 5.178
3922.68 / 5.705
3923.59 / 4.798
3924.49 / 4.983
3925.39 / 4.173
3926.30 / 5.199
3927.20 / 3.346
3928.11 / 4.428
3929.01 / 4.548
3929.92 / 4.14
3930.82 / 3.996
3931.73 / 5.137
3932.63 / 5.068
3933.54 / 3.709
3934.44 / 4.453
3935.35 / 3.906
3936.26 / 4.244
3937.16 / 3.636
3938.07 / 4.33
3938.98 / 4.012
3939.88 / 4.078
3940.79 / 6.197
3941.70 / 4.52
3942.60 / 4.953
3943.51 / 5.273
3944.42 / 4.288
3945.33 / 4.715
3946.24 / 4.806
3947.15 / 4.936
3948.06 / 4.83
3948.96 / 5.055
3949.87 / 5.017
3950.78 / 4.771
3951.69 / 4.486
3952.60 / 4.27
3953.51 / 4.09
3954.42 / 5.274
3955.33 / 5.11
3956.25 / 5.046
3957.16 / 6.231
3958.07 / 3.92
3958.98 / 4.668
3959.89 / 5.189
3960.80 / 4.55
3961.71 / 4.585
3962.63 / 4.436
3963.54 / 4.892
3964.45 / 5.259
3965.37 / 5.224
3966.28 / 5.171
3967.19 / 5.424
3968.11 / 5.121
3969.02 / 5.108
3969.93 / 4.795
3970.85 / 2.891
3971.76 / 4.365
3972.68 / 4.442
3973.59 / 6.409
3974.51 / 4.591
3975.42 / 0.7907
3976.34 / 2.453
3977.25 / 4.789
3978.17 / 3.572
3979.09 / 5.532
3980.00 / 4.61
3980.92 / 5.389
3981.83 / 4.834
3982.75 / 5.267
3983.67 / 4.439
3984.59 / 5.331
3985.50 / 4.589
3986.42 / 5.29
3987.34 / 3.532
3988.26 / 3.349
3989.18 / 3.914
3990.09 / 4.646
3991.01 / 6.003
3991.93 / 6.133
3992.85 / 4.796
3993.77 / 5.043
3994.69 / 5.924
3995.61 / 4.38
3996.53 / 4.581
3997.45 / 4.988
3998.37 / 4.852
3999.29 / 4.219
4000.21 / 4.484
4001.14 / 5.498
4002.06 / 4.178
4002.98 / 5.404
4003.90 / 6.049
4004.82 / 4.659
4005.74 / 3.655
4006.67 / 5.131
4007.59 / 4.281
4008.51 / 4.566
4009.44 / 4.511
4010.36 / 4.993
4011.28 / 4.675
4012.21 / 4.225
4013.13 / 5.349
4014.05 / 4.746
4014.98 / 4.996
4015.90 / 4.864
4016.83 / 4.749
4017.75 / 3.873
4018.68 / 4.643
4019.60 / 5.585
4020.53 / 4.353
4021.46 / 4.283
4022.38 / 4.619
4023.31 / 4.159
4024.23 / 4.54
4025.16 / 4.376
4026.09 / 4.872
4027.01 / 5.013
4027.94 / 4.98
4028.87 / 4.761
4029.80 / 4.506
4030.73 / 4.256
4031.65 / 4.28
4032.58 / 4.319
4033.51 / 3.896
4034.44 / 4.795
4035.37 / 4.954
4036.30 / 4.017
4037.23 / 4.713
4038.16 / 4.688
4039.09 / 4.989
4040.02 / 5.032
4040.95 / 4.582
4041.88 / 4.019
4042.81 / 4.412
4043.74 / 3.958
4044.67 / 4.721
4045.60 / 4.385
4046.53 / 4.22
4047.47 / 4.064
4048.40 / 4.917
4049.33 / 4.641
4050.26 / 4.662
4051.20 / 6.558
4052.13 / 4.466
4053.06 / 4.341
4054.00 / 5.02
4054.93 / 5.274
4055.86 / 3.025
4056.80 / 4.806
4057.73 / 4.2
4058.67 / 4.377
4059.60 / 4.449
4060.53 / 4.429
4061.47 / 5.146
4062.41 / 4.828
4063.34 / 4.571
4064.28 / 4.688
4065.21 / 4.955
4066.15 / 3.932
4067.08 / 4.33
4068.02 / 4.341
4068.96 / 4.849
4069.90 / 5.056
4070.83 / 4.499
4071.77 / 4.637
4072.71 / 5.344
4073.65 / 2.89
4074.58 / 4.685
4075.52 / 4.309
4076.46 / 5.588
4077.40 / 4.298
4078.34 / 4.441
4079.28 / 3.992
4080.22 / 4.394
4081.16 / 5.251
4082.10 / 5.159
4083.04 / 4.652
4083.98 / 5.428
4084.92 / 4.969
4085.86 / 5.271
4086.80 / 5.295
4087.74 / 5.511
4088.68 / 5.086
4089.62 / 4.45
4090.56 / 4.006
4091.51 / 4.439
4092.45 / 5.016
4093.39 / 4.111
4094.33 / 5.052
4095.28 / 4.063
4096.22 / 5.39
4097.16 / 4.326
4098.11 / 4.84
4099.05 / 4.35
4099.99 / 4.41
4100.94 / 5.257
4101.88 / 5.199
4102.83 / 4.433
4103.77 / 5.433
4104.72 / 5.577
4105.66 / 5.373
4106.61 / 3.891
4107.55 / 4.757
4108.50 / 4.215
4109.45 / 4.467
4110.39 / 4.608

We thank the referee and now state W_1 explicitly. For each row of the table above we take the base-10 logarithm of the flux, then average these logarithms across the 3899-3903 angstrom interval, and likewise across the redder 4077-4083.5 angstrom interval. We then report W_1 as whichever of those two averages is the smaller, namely 0.661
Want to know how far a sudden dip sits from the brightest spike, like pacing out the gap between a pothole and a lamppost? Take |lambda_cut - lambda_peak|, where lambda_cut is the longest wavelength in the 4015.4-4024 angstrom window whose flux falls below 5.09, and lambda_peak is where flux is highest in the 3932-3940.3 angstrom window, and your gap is 90.7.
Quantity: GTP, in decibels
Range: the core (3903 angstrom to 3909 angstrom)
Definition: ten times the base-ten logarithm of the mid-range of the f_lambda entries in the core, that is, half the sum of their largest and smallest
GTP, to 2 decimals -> 6.97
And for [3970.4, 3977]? 5.56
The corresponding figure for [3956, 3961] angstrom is 7.05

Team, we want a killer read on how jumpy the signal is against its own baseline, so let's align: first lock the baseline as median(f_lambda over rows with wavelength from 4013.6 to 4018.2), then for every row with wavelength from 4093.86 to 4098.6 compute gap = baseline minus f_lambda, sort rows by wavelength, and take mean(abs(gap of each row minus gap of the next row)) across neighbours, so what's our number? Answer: 0.97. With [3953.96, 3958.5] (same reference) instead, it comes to 0.93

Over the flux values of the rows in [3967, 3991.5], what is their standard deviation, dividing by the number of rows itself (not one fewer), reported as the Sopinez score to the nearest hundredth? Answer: 1.15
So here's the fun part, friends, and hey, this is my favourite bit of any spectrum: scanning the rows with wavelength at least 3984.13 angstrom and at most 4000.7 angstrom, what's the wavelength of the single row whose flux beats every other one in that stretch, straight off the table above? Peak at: 3991.93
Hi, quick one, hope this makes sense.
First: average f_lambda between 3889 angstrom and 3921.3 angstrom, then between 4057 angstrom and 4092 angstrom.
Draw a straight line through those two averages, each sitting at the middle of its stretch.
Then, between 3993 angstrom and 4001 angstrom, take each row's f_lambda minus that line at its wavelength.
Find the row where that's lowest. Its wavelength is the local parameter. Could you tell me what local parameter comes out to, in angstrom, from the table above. 3999.29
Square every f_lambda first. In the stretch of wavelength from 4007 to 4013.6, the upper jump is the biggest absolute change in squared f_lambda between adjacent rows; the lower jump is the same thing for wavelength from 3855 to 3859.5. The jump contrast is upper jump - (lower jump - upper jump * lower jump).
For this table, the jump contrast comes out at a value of 147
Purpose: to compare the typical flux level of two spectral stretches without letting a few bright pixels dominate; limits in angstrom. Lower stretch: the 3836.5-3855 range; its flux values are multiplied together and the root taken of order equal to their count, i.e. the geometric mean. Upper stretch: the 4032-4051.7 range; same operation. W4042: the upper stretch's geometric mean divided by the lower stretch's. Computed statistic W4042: 0.90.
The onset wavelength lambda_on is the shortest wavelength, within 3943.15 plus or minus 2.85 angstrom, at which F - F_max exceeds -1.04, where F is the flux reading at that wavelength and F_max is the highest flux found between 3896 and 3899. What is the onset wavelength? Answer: 3940.79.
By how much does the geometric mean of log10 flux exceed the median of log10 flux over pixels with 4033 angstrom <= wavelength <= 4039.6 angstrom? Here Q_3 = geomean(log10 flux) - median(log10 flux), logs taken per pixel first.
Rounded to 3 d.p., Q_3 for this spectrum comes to -0.016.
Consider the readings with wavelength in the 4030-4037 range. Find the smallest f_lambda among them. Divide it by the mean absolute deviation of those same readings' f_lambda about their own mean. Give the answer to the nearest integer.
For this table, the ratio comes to 13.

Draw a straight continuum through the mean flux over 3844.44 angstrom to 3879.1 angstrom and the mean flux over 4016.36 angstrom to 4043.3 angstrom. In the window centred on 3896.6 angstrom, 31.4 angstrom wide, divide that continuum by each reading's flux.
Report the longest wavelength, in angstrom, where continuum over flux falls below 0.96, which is 3909.16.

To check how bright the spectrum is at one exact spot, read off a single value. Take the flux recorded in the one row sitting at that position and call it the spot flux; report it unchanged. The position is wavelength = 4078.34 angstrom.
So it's 4.441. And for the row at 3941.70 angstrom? 4.52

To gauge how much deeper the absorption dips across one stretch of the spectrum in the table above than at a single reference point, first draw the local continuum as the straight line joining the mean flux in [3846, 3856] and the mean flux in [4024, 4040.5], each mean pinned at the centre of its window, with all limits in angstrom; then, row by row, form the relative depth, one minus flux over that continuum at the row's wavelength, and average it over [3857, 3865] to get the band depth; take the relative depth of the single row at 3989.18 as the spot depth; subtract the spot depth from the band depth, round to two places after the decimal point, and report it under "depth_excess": -0.23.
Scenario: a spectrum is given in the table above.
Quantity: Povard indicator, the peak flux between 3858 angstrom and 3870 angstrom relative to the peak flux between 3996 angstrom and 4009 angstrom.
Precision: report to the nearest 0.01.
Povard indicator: 1.08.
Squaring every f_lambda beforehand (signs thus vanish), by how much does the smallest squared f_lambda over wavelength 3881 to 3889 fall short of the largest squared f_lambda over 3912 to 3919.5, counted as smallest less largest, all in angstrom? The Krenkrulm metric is -11.5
